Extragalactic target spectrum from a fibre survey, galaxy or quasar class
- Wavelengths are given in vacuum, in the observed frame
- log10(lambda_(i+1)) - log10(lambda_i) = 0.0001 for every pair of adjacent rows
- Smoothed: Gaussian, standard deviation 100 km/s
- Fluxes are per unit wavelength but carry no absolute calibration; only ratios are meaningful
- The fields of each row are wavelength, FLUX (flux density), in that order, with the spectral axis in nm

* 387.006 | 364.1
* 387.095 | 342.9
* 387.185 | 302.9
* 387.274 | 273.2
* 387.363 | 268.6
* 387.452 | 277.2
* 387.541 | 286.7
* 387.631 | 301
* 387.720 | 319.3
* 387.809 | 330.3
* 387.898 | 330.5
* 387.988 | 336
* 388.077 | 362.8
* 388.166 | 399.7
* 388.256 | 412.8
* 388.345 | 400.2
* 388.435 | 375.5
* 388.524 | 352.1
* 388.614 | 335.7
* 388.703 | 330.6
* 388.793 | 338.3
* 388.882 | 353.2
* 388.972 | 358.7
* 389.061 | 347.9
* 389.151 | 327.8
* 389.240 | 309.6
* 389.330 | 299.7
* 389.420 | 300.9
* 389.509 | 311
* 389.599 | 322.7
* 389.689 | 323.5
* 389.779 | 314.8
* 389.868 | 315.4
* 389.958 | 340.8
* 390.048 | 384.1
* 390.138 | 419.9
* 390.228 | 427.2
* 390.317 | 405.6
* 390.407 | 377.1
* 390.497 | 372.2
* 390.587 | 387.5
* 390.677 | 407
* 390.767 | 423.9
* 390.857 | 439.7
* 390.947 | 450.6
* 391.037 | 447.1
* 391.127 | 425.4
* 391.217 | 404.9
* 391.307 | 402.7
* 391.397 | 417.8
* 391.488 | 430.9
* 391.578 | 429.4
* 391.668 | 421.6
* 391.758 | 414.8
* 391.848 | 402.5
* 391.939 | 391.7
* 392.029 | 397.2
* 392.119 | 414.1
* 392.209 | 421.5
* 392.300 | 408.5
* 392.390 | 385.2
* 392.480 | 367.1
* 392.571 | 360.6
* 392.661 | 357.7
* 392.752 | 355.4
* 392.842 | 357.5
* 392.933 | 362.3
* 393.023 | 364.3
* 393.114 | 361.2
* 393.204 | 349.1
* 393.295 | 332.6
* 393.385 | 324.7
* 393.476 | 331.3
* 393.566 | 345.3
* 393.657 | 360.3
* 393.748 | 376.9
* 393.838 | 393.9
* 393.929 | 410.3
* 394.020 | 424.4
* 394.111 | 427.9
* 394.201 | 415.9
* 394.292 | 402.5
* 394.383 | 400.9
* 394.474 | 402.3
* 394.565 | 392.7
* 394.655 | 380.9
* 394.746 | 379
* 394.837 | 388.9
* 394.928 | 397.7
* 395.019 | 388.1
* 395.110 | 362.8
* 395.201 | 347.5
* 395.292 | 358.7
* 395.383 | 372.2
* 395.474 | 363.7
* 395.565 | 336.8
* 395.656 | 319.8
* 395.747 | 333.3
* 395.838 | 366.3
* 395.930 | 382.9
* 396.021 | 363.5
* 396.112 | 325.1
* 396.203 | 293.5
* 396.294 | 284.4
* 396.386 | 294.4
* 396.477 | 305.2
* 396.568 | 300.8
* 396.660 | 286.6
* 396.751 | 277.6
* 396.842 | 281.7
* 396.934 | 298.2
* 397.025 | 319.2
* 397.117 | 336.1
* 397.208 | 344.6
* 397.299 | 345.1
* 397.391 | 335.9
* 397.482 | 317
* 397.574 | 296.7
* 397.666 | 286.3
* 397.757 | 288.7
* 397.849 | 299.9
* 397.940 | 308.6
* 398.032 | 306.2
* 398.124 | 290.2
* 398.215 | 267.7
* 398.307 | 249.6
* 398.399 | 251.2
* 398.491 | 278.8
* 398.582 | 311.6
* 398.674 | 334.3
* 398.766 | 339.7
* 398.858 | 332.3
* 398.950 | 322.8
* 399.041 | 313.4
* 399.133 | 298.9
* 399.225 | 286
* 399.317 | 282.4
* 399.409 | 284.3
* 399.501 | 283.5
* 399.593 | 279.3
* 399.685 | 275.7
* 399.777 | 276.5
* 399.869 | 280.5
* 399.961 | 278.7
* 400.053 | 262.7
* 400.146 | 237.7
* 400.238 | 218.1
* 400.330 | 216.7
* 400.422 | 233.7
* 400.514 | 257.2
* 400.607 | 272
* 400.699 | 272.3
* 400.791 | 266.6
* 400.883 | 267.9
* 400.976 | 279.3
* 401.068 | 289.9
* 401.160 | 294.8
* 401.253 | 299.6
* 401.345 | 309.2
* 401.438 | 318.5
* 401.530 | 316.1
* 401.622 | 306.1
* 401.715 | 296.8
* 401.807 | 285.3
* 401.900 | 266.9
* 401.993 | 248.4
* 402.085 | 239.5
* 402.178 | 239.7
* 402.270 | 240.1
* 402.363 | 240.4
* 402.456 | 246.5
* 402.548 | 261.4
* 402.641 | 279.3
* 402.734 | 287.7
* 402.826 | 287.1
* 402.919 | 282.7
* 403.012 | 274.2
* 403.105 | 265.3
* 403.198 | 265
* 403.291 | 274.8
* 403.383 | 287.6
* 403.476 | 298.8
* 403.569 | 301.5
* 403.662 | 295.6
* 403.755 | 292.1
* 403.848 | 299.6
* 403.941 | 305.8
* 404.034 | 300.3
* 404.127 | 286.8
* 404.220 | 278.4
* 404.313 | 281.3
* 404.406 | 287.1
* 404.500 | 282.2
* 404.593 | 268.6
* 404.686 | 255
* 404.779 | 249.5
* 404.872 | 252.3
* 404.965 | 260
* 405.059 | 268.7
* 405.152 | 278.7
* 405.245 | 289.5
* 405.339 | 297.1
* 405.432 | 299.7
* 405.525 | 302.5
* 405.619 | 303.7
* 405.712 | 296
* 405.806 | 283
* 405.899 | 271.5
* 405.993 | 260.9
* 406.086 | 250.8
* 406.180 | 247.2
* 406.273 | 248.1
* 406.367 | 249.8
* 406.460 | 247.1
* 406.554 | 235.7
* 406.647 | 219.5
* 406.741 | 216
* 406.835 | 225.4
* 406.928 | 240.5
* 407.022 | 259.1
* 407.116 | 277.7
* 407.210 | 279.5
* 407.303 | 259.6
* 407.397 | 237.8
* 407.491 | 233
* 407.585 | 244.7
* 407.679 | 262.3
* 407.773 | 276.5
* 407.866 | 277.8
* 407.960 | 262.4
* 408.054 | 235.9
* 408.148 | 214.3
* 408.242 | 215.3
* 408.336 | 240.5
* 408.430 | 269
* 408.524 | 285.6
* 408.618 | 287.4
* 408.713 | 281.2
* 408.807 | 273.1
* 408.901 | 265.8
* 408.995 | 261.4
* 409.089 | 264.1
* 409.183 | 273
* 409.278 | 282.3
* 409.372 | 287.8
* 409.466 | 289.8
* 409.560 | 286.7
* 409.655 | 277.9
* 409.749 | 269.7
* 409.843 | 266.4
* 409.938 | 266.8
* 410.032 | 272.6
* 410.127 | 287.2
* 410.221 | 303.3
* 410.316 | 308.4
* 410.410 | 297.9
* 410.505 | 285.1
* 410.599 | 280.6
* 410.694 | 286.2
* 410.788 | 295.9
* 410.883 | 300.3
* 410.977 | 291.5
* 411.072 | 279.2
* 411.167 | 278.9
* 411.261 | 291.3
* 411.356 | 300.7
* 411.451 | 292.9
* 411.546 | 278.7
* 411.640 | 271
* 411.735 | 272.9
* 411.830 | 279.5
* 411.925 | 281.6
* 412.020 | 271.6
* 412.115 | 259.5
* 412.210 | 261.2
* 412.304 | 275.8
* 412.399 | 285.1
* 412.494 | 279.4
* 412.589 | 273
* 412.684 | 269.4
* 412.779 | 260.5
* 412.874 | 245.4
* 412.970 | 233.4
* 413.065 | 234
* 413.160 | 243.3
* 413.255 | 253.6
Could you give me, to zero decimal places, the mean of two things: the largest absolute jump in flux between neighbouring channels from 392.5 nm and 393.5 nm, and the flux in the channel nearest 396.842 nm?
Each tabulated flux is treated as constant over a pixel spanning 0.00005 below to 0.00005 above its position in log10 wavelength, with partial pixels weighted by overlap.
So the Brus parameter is 149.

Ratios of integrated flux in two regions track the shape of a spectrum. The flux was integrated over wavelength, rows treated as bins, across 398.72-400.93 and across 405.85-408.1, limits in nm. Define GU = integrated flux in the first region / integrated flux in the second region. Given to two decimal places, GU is 1.08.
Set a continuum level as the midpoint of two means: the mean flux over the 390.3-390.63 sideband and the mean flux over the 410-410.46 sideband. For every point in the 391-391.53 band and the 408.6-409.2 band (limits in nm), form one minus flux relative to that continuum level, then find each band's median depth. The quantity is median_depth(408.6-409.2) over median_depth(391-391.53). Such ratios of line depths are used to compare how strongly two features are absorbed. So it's -1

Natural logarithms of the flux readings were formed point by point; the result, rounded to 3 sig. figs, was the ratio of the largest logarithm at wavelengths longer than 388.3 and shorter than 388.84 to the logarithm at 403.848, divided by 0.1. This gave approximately 10.5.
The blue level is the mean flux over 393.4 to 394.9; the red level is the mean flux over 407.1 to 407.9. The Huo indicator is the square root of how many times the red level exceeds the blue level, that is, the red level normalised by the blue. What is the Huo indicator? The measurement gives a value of 0.82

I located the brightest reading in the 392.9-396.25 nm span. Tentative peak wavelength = 394.111 nm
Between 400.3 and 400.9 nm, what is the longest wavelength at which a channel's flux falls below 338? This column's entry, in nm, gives 400.883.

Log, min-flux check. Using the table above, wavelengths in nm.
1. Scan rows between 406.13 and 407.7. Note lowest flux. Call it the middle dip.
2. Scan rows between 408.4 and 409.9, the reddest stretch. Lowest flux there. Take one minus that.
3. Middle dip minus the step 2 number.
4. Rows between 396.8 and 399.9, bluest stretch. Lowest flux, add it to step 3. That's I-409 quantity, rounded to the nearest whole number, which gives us 726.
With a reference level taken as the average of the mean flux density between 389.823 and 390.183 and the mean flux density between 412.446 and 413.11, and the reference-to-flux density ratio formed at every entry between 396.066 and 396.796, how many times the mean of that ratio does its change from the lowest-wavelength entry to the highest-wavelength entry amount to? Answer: 0.16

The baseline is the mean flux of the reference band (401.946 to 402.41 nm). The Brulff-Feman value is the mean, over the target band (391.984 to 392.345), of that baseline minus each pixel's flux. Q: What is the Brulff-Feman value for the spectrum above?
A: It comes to -169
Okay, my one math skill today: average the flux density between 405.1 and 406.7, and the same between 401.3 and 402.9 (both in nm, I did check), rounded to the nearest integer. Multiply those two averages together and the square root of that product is 272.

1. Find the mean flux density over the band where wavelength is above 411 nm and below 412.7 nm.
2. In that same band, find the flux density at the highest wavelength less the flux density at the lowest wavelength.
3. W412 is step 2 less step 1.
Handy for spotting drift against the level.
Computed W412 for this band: -288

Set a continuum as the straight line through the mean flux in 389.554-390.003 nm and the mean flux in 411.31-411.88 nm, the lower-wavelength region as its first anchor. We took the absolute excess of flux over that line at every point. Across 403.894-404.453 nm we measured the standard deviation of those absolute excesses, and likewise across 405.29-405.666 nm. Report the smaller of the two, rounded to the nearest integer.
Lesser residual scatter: 3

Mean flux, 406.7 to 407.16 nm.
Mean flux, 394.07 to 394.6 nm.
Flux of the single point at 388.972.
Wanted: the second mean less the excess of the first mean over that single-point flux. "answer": 522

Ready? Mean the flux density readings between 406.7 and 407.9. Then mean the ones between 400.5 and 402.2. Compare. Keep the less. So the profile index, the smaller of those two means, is 253.1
